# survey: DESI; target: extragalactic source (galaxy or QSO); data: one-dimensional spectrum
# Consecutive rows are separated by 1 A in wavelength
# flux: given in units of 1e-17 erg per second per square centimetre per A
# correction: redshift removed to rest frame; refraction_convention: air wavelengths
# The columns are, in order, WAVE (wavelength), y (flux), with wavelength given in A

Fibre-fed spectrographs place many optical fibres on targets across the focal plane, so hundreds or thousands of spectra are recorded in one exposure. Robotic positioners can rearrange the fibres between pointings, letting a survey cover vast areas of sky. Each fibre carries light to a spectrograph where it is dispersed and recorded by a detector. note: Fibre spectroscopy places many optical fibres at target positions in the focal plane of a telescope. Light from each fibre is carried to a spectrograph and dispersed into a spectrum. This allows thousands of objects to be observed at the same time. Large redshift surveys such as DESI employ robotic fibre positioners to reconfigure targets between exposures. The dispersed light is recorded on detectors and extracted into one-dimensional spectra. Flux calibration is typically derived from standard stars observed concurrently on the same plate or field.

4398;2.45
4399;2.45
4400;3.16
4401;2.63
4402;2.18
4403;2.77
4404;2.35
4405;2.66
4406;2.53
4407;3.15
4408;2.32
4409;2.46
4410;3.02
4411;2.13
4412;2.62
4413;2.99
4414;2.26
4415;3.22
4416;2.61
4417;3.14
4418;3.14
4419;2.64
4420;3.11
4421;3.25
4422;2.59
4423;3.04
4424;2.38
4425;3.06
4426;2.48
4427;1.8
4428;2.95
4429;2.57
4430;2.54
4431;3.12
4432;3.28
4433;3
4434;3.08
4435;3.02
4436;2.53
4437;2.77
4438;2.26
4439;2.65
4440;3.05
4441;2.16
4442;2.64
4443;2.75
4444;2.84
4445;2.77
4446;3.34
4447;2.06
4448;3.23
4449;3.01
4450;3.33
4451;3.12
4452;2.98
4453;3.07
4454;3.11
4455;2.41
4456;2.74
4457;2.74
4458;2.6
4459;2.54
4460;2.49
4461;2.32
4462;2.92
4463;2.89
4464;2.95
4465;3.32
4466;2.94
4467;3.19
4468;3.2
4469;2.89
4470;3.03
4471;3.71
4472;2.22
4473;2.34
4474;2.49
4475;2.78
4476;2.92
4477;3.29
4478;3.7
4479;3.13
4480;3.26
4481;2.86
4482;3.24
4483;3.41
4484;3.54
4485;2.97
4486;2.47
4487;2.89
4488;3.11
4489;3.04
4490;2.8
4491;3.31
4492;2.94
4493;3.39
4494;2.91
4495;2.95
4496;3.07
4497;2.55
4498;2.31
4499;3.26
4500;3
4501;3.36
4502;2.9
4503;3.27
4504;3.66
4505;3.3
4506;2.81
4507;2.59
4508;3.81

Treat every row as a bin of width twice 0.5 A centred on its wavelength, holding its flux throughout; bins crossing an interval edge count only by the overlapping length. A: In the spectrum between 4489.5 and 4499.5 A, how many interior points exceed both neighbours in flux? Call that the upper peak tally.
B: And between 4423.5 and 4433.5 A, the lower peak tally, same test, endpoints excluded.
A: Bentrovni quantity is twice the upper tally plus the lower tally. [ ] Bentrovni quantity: 9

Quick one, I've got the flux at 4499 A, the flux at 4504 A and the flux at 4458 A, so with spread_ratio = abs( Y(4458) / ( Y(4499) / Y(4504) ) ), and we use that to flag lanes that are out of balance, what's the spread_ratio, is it 2.9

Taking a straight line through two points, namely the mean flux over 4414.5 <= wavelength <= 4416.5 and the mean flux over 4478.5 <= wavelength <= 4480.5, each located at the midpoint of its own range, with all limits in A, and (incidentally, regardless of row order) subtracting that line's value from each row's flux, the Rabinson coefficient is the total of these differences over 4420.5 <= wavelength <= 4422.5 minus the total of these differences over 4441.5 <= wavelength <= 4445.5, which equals 1.1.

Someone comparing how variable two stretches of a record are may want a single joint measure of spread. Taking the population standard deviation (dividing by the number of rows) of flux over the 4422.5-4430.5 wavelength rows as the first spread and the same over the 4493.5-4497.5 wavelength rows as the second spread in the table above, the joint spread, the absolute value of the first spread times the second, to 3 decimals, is 0.076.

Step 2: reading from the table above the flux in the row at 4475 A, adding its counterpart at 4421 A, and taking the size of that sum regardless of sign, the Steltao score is 6.03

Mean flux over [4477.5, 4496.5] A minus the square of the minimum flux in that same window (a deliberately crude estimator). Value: -3.0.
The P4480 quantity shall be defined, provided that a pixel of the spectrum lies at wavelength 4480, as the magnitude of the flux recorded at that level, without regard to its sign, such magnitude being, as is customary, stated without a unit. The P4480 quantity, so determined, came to 3.3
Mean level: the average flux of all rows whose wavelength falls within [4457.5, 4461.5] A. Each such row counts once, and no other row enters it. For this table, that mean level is 2.49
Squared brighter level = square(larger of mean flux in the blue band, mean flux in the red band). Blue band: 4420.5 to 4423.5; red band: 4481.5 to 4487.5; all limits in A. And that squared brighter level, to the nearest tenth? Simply 9.5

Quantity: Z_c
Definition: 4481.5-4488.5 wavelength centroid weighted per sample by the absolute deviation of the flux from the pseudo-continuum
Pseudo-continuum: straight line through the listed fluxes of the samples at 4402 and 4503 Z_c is 4484.6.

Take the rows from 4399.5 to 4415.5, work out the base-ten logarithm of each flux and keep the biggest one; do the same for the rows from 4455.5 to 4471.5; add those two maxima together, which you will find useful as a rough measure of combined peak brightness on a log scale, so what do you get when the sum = 1.08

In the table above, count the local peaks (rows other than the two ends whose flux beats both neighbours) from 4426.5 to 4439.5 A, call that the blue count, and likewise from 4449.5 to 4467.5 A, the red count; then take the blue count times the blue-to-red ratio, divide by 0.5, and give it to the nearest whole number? 11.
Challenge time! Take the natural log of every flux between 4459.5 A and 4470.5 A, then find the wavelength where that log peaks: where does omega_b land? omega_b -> 4465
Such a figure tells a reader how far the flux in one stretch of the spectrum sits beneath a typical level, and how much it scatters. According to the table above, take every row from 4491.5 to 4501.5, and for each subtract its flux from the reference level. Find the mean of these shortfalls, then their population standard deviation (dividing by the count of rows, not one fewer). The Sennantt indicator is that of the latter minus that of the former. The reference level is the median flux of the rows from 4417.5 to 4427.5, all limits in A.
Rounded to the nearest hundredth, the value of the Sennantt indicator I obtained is 0.46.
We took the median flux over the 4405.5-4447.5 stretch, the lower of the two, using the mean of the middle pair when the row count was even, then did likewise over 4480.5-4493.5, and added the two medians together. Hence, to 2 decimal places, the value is 5.80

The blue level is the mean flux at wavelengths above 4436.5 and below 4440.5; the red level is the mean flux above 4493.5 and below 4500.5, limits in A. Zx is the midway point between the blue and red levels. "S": 2.77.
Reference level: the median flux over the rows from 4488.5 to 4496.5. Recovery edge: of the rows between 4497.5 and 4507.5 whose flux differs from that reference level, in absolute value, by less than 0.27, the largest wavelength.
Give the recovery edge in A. 4506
